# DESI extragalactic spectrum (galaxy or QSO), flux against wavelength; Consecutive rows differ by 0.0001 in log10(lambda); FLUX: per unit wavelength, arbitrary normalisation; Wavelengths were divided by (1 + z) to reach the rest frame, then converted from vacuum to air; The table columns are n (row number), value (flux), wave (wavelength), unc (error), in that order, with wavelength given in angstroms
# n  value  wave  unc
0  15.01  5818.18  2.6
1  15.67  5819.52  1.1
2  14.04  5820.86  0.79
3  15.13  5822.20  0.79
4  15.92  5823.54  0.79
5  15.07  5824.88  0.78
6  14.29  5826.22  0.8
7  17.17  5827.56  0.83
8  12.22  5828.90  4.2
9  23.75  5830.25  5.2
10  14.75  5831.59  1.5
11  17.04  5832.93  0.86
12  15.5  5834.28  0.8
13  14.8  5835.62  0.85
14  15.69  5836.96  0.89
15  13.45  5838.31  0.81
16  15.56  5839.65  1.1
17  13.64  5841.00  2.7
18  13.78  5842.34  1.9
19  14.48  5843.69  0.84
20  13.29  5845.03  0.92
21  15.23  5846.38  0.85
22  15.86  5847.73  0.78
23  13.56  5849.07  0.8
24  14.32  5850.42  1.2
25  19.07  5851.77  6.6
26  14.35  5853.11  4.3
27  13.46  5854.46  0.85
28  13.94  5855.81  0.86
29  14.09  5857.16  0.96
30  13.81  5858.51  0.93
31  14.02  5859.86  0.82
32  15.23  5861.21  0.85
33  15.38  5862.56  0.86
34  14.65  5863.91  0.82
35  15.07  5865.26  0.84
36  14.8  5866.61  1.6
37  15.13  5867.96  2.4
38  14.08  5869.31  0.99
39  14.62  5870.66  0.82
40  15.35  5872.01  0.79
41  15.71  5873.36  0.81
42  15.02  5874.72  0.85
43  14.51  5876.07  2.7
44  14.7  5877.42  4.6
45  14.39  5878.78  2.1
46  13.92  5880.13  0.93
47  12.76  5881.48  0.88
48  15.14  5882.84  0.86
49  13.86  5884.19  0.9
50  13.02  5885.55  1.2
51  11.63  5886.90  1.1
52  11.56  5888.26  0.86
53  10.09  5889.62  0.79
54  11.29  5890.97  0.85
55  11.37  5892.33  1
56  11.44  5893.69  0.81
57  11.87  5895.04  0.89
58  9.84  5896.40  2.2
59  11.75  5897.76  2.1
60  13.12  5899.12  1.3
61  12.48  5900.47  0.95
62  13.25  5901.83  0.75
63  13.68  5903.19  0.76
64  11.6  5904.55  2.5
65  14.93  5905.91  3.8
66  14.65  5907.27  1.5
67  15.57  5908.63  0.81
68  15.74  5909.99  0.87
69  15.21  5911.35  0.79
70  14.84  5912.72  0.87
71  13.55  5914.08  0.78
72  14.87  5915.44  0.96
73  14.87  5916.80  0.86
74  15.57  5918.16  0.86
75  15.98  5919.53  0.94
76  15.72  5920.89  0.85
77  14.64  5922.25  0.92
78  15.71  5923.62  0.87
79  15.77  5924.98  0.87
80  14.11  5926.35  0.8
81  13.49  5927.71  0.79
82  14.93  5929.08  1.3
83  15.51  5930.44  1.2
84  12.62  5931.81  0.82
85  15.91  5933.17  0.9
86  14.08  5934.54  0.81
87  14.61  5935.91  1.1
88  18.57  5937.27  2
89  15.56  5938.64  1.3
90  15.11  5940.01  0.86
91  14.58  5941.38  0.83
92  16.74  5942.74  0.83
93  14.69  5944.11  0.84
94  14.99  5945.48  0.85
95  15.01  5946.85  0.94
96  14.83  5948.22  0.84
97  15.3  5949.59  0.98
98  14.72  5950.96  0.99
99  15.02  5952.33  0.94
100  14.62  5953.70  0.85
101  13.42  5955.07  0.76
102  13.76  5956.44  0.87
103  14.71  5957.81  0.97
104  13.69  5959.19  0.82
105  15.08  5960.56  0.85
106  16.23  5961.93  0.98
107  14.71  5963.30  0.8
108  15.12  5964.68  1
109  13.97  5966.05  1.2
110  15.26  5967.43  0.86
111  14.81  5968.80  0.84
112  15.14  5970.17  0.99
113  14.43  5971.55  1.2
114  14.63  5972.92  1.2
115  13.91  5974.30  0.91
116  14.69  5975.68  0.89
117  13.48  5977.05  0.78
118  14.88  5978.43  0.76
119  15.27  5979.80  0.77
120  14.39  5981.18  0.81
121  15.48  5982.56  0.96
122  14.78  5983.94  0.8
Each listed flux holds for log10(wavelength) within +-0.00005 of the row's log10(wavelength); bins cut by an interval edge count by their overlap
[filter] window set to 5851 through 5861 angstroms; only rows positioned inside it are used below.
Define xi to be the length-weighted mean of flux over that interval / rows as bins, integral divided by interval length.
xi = 14.7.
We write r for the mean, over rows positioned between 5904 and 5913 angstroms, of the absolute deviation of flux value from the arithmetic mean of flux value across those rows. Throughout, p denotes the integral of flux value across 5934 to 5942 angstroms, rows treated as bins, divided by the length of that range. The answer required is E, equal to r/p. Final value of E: 0.056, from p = 15.4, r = 0.87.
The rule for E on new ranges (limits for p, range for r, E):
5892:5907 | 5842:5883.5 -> 0.060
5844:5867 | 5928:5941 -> 0.071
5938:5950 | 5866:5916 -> 0.093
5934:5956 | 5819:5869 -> 0.077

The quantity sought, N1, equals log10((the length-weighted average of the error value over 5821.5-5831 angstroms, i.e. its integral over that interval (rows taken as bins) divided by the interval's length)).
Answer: 0.28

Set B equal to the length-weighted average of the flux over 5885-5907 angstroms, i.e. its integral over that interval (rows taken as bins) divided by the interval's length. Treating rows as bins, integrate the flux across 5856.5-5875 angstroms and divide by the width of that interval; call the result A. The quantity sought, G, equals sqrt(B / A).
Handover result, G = 0.90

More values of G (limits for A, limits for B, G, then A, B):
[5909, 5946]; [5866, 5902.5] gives 0.93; 15.11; 13.2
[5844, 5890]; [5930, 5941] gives 1.03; 14.31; 15.2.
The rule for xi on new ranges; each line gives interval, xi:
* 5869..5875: 15.0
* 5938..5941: 15.2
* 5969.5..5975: 14.5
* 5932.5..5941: 15.6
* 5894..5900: 11.7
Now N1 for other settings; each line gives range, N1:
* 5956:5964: -0.05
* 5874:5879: 0.41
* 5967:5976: 0.00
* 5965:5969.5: -0.01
